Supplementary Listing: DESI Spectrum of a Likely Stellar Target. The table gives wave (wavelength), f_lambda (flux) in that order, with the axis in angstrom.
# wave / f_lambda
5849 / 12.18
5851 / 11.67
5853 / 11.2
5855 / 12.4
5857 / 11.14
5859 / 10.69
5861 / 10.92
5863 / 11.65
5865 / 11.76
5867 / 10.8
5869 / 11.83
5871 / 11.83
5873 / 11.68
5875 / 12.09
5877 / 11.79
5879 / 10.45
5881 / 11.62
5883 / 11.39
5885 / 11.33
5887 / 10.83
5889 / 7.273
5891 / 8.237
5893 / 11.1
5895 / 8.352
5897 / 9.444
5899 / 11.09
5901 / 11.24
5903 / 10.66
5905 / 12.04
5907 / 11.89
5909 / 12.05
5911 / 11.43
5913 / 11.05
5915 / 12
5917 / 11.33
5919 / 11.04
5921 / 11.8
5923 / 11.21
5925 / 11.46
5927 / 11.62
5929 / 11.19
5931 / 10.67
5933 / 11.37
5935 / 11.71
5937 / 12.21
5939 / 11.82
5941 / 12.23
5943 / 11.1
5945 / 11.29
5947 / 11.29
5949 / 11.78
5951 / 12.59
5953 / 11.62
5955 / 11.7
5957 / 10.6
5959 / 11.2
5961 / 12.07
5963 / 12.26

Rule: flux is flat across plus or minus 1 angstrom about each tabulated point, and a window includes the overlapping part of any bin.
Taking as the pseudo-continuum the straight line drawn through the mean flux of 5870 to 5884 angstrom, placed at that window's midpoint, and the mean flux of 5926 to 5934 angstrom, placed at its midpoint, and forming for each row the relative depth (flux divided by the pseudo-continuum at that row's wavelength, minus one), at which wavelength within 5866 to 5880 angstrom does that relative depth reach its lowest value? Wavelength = 5879 angstrom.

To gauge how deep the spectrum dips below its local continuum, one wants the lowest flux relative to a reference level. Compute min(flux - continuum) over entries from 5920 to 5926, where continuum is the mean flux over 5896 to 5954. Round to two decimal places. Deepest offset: -0.25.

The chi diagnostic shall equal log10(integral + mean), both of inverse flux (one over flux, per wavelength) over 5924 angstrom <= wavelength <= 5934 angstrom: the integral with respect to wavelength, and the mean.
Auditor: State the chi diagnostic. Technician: -0.010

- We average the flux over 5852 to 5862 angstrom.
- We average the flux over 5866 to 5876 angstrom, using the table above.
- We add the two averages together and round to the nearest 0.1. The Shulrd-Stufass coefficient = 22.9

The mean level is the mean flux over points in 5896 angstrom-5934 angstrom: 11.3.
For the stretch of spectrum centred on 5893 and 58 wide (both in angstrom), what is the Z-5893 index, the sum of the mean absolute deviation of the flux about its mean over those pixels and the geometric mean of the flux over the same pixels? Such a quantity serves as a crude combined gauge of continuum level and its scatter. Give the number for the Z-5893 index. 11.8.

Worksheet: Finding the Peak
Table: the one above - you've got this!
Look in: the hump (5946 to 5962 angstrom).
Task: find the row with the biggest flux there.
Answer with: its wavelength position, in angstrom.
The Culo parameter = 5951 angstrom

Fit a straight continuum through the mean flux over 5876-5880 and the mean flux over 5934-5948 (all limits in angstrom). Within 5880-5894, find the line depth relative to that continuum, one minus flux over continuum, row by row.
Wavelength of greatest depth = 5889 angstrom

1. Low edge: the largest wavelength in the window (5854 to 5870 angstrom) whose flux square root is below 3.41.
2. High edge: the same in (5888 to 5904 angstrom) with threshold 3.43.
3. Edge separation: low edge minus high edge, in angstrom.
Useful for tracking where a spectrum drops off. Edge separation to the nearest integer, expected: -36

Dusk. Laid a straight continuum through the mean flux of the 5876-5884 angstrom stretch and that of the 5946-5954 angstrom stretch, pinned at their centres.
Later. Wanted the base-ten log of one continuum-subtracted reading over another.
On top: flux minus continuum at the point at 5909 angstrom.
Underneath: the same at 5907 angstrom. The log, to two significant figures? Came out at 0.14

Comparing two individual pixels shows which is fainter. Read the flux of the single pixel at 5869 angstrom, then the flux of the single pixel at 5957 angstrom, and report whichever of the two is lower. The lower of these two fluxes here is 10.6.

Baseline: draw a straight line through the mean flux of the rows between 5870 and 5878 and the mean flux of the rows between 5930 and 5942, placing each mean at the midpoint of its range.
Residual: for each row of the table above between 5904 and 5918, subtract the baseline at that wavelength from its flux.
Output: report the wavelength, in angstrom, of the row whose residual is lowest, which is 5913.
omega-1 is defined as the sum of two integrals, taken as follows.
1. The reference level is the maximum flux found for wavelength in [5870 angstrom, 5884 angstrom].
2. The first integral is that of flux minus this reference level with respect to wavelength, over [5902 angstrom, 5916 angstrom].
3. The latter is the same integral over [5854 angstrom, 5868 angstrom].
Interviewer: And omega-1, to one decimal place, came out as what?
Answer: -17.6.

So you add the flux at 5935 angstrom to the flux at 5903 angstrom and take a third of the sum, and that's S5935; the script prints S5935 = 7.5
